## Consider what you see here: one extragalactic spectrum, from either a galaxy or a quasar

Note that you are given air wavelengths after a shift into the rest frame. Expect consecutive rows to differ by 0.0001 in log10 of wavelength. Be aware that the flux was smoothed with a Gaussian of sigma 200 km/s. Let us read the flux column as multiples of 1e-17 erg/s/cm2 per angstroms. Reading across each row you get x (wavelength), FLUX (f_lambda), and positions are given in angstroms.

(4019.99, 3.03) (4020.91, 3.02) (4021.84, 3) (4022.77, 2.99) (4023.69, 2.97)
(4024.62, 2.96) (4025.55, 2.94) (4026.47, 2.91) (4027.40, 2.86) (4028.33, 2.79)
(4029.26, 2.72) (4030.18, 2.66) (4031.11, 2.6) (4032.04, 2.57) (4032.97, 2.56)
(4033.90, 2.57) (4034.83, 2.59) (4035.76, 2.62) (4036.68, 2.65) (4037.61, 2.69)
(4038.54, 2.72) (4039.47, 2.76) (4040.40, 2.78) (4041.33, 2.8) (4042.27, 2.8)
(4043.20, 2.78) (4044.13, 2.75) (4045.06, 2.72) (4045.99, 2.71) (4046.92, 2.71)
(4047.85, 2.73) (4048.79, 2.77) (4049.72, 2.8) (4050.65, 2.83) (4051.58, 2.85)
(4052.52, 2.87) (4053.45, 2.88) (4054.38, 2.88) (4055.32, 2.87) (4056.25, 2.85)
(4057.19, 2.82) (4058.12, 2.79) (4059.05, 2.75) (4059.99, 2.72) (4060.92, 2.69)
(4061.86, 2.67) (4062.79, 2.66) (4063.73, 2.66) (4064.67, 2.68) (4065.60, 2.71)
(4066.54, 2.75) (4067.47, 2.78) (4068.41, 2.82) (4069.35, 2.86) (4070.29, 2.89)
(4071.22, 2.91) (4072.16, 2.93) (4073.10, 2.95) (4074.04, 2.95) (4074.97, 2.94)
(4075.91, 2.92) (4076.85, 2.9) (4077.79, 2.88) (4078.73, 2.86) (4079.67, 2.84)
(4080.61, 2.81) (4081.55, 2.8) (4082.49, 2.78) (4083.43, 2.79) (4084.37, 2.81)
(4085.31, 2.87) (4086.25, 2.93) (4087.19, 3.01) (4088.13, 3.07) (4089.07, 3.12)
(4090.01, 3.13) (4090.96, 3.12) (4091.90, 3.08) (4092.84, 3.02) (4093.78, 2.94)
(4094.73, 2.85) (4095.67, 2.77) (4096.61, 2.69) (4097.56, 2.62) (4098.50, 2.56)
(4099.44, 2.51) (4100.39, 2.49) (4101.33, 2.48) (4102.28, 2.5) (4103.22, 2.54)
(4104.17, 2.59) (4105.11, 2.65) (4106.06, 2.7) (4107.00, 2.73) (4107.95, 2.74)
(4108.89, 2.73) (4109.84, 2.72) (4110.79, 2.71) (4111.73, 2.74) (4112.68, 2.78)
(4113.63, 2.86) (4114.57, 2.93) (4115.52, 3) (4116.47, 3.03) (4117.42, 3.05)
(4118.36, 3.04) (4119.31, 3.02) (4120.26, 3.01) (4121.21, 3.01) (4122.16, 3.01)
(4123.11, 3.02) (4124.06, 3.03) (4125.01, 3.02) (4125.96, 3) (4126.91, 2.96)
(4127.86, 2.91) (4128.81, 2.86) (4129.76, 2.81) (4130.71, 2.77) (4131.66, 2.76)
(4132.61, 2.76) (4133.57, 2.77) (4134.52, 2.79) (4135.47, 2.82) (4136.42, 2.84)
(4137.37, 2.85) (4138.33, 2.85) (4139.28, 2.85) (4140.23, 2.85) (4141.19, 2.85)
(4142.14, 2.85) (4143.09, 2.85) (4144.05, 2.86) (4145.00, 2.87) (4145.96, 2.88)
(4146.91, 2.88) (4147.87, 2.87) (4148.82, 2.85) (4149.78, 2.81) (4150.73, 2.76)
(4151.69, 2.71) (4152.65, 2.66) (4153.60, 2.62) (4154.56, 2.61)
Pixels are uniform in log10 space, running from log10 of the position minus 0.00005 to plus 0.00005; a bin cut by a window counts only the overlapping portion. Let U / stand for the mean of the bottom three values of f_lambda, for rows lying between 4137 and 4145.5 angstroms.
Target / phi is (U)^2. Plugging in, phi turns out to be 8.1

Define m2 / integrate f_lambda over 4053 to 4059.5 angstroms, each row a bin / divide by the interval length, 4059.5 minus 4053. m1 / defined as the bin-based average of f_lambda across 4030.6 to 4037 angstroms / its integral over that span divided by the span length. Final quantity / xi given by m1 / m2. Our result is 0.91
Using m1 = 2.59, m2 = 2.84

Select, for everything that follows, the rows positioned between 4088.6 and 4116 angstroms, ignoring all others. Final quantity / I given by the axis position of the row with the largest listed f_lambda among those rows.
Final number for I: 4090.01 angstroms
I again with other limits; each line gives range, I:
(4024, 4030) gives 4024.62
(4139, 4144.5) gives 4144.05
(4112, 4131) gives 4117.42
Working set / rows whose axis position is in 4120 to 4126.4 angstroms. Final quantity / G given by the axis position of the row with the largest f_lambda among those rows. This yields 4124.06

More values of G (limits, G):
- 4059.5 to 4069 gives 4068.41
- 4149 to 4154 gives 4149.78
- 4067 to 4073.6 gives 4073.10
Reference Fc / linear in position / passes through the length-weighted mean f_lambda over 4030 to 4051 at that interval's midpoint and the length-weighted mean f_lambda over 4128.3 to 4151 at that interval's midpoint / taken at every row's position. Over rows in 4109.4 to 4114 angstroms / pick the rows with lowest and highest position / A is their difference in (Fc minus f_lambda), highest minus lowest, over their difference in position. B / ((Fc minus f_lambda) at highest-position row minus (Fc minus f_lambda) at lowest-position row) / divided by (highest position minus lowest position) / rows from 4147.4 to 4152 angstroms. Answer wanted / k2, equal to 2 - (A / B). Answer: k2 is 2.8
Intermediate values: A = -0.04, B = 0.04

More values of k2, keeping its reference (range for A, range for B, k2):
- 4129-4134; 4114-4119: 2.4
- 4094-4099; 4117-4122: -4.6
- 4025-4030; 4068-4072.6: 4.2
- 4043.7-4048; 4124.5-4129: 1.8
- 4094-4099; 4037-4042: 4.8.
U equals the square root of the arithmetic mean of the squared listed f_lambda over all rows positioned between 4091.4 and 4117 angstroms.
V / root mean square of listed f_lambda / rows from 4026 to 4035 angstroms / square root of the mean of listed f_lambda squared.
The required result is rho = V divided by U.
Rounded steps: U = 2.74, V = 2.69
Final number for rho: 0.98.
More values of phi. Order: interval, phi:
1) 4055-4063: 7.1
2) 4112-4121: 8.2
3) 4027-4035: 6.6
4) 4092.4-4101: 6.4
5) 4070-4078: 8.4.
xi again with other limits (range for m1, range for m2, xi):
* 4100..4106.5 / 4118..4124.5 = 0.85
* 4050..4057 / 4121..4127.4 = 0.95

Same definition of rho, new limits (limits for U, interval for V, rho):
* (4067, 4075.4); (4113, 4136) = 1.01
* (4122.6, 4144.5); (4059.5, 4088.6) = 0.99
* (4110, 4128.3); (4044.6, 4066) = 0.94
